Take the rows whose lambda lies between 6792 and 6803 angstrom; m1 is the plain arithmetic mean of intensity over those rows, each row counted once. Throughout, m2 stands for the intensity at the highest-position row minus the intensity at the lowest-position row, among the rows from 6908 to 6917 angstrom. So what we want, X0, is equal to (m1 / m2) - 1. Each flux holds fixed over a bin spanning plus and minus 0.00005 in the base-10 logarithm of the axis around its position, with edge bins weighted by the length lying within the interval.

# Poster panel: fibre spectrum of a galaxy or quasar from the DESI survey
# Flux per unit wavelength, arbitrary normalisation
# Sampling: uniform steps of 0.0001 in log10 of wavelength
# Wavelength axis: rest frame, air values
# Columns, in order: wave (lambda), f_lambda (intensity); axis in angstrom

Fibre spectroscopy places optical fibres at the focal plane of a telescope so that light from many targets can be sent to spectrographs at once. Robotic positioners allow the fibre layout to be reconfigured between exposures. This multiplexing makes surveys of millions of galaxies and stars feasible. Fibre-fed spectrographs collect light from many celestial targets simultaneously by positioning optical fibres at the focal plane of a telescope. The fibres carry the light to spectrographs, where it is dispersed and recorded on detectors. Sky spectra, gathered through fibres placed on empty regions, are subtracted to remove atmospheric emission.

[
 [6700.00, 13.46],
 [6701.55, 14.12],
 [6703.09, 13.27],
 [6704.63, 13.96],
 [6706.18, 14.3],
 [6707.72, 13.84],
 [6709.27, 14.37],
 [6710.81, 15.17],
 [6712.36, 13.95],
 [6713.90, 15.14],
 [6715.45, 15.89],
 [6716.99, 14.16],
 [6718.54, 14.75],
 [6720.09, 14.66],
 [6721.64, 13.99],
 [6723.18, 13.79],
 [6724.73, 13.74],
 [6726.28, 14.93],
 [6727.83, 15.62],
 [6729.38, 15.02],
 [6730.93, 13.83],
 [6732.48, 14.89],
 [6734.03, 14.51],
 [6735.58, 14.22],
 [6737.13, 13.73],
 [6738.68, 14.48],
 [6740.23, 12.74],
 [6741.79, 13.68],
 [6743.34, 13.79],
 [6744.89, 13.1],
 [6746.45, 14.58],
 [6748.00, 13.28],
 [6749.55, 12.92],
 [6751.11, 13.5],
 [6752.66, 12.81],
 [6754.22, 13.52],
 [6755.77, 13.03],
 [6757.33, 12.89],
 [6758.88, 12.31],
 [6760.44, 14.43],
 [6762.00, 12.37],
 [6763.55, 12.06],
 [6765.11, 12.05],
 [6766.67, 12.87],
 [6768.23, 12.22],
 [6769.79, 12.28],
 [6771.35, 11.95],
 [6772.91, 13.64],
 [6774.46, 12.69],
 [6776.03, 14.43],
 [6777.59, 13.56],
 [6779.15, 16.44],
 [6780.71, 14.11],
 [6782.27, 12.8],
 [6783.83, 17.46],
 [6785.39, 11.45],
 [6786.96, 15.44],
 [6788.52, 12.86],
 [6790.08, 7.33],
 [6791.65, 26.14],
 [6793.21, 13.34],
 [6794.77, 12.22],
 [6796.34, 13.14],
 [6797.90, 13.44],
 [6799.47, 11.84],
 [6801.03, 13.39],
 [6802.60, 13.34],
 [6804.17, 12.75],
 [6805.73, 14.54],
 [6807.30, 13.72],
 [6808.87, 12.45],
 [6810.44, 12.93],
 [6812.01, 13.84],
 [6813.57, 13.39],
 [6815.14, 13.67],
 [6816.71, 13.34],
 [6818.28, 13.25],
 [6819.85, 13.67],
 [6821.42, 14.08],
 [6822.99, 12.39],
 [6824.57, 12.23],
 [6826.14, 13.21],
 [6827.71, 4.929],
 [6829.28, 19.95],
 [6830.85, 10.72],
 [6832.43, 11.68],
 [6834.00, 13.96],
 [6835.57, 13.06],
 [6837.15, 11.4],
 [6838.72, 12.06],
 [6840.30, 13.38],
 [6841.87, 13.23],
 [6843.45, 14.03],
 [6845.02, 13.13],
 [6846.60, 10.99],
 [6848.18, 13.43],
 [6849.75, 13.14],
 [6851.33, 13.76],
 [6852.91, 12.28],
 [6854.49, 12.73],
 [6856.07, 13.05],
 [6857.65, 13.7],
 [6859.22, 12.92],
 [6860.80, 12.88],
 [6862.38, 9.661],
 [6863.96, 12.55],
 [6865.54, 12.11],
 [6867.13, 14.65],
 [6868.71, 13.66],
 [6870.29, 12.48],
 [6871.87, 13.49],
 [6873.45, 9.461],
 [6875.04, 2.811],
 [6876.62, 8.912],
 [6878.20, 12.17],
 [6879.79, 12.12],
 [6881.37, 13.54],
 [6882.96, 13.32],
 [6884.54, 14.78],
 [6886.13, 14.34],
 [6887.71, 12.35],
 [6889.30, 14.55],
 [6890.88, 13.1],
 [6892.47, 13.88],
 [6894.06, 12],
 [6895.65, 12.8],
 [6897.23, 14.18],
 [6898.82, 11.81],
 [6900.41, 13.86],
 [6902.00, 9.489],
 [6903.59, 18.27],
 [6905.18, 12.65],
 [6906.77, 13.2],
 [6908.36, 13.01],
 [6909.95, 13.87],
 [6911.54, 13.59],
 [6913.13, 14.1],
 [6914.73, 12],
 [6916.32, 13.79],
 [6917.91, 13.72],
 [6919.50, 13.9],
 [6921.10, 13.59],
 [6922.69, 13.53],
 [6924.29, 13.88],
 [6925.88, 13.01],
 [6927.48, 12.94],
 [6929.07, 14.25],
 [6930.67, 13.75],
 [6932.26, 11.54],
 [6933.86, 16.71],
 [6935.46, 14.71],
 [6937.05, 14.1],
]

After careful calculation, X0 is 16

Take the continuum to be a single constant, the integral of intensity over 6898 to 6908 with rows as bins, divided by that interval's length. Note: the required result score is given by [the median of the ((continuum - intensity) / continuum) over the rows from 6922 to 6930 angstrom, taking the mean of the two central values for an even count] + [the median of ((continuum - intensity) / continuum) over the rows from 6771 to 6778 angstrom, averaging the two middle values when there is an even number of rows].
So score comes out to -0.052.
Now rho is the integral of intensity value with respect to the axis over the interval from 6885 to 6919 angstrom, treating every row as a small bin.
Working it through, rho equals 455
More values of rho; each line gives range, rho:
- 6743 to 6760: 225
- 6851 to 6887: 440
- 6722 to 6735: 189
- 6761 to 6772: 135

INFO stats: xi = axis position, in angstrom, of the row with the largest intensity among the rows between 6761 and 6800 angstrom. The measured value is 6791.65 angstrom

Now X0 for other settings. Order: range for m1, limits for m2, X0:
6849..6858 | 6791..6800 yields -2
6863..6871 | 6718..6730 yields 47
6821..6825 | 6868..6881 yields -9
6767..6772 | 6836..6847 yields -31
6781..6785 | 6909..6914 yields 65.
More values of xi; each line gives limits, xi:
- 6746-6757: 6746.45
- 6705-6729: 6715.45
